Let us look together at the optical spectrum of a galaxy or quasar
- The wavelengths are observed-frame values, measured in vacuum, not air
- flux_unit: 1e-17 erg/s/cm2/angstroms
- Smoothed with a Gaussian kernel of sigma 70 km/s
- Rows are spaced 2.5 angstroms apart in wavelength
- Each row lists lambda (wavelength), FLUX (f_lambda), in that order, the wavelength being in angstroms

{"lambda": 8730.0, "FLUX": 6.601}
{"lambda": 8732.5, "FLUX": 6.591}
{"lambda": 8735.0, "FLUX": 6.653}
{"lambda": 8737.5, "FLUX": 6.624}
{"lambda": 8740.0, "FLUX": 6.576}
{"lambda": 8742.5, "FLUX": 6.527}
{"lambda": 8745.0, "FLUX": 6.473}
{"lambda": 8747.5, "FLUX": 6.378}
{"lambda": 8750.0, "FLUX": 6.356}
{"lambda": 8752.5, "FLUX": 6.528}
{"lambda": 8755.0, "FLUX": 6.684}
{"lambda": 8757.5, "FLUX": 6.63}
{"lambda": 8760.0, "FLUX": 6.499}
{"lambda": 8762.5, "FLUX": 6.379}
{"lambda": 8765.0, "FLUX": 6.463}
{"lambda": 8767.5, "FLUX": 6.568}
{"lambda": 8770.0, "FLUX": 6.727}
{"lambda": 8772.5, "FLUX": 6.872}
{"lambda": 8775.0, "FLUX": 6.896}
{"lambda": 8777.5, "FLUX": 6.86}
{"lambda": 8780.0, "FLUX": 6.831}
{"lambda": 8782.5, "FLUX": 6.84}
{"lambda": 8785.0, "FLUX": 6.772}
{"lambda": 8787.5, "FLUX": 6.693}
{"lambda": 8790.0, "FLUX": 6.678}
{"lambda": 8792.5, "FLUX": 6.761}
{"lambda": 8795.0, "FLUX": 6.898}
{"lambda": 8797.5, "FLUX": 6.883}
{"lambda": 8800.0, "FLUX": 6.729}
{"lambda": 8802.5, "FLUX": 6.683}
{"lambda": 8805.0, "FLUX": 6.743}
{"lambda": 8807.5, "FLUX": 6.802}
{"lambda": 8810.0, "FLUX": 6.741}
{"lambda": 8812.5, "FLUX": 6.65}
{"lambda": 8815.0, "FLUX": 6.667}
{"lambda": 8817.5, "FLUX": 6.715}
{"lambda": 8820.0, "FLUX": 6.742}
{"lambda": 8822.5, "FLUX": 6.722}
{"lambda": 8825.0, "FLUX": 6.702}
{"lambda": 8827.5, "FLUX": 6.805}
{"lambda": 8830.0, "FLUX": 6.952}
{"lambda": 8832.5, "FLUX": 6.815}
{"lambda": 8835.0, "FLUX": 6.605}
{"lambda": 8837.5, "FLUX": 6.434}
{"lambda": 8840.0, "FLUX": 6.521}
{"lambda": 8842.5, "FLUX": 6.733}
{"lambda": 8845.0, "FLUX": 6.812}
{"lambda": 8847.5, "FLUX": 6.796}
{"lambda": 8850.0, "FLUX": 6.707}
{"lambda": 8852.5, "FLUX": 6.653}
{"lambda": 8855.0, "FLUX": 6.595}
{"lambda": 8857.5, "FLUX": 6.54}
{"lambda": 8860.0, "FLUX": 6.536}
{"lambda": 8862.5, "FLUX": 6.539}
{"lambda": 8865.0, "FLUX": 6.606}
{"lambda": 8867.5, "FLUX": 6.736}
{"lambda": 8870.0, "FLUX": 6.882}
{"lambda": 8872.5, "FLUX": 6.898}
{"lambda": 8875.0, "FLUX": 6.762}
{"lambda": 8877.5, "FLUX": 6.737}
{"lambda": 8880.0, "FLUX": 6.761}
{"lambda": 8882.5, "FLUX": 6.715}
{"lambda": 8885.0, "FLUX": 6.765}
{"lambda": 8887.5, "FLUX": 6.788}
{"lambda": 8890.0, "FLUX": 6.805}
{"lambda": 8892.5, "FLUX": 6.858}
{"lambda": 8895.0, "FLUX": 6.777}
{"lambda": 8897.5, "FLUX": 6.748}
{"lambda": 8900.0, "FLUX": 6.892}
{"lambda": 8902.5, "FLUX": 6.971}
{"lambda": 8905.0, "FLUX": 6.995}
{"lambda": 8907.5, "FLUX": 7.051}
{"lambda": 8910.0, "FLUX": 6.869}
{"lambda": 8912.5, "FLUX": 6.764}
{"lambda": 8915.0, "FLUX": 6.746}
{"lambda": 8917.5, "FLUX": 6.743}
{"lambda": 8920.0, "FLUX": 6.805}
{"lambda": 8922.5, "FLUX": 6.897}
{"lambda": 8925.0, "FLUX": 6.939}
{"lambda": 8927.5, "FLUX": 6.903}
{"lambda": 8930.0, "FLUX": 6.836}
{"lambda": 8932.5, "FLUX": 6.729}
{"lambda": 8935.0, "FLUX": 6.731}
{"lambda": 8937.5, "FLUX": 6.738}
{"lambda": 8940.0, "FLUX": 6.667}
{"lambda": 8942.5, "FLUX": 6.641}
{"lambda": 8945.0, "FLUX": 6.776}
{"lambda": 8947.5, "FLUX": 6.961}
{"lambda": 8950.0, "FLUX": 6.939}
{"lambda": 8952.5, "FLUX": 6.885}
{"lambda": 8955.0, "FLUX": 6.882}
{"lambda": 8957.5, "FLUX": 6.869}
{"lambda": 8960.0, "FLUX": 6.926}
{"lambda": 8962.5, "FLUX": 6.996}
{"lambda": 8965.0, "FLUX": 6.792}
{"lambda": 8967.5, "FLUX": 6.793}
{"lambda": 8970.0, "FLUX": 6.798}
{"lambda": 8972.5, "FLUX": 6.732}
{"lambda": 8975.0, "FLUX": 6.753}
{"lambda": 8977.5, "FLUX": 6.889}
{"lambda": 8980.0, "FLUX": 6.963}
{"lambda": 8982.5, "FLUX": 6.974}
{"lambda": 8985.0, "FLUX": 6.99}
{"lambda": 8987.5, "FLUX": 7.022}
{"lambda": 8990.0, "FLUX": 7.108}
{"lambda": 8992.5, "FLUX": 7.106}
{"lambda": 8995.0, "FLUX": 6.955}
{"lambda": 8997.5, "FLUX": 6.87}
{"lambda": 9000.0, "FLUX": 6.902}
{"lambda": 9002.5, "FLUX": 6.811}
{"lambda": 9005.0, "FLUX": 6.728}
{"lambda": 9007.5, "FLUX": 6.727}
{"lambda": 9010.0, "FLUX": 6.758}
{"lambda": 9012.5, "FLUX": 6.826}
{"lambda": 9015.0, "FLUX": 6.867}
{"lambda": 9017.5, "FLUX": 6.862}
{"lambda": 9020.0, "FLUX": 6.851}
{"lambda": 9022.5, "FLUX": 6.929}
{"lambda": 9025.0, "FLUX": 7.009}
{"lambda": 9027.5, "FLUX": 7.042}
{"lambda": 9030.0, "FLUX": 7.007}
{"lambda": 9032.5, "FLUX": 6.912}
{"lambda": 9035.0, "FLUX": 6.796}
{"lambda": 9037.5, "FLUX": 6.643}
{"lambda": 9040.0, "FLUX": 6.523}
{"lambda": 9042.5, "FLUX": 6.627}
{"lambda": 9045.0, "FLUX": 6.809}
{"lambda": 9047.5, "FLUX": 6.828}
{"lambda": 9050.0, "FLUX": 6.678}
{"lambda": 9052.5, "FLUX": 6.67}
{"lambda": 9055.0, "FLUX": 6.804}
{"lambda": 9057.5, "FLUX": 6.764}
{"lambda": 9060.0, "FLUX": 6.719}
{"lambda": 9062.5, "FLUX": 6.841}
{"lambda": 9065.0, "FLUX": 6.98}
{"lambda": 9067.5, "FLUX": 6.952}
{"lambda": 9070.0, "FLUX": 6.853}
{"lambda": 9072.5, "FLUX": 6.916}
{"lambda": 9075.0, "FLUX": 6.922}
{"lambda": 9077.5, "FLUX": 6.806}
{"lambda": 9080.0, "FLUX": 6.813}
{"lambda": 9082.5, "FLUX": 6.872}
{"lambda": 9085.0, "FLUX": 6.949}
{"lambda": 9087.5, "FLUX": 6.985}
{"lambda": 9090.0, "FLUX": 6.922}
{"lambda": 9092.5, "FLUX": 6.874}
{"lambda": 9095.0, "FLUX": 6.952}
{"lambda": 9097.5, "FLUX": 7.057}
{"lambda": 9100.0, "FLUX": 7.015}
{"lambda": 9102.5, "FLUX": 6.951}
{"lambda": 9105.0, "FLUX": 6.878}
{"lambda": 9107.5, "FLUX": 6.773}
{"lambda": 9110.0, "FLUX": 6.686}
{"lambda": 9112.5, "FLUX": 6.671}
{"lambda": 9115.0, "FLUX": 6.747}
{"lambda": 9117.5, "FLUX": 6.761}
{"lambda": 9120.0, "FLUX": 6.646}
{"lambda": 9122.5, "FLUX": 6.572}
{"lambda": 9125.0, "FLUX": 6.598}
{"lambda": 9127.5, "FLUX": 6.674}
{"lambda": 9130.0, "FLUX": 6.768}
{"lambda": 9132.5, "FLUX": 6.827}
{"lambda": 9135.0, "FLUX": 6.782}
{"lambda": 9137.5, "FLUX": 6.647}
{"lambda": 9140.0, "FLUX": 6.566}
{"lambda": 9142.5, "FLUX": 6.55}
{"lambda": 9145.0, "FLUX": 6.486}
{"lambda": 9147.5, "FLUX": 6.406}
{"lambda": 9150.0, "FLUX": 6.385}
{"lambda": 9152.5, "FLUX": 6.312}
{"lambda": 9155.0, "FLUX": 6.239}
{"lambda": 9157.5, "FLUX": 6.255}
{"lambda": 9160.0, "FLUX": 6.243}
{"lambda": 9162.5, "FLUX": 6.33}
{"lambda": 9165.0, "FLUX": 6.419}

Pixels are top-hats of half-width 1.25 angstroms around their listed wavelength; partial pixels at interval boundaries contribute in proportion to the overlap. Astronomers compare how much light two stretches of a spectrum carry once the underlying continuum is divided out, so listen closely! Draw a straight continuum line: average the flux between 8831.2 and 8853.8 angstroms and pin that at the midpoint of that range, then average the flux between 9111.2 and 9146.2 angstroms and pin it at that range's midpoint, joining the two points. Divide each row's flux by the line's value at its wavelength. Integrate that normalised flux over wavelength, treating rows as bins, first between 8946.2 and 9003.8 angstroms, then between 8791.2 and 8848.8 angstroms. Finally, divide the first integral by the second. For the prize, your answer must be 1.03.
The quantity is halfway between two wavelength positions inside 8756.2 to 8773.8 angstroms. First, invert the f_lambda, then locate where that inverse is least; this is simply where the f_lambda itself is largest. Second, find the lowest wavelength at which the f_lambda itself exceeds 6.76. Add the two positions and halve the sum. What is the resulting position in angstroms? 8772.5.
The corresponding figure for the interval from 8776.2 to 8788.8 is 8777.5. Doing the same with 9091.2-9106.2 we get 9095.0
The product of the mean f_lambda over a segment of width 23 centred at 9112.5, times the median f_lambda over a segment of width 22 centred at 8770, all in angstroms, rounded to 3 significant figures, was 45.4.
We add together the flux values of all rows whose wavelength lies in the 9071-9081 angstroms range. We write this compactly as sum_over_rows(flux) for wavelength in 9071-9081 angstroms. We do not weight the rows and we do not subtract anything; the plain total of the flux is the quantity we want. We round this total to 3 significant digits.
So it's 27.5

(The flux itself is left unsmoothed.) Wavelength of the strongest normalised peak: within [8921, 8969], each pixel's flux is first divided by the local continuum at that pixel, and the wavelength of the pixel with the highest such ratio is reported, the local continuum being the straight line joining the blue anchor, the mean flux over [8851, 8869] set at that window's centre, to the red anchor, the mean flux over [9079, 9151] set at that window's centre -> 8962.5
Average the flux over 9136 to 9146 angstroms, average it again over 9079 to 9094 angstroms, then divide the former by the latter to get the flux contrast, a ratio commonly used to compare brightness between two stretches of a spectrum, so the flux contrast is 0.95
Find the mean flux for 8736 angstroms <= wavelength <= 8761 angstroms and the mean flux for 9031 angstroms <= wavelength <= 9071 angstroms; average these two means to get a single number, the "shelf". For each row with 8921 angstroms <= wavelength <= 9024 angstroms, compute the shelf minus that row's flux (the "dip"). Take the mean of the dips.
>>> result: -0.21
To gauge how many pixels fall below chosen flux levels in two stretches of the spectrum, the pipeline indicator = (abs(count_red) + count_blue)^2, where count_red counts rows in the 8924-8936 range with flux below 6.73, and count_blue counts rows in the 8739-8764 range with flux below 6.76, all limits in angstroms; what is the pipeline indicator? 121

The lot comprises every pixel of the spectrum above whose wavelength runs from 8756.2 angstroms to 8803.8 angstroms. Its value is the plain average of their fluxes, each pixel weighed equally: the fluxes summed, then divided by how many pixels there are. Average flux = 6.72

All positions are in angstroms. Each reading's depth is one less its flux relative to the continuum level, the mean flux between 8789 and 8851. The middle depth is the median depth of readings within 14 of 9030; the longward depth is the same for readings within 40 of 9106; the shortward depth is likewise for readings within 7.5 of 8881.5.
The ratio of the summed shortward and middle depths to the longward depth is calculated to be 2.1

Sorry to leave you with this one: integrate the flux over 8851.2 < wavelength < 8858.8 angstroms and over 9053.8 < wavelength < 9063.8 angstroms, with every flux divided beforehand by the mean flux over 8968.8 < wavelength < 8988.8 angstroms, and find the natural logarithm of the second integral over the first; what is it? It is 0.3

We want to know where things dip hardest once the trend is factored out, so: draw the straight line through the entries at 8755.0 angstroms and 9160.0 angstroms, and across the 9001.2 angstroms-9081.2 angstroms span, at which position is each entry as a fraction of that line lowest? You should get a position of 9040.0 angstroms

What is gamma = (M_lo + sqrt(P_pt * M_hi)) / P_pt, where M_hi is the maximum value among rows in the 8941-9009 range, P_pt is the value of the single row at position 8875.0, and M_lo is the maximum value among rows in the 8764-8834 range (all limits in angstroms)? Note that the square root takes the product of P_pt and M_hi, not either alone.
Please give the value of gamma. 2.05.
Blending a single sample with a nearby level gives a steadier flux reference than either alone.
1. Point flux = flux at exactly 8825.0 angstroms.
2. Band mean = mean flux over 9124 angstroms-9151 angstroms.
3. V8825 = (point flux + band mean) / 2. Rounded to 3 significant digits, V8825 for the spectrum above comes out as 6.66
